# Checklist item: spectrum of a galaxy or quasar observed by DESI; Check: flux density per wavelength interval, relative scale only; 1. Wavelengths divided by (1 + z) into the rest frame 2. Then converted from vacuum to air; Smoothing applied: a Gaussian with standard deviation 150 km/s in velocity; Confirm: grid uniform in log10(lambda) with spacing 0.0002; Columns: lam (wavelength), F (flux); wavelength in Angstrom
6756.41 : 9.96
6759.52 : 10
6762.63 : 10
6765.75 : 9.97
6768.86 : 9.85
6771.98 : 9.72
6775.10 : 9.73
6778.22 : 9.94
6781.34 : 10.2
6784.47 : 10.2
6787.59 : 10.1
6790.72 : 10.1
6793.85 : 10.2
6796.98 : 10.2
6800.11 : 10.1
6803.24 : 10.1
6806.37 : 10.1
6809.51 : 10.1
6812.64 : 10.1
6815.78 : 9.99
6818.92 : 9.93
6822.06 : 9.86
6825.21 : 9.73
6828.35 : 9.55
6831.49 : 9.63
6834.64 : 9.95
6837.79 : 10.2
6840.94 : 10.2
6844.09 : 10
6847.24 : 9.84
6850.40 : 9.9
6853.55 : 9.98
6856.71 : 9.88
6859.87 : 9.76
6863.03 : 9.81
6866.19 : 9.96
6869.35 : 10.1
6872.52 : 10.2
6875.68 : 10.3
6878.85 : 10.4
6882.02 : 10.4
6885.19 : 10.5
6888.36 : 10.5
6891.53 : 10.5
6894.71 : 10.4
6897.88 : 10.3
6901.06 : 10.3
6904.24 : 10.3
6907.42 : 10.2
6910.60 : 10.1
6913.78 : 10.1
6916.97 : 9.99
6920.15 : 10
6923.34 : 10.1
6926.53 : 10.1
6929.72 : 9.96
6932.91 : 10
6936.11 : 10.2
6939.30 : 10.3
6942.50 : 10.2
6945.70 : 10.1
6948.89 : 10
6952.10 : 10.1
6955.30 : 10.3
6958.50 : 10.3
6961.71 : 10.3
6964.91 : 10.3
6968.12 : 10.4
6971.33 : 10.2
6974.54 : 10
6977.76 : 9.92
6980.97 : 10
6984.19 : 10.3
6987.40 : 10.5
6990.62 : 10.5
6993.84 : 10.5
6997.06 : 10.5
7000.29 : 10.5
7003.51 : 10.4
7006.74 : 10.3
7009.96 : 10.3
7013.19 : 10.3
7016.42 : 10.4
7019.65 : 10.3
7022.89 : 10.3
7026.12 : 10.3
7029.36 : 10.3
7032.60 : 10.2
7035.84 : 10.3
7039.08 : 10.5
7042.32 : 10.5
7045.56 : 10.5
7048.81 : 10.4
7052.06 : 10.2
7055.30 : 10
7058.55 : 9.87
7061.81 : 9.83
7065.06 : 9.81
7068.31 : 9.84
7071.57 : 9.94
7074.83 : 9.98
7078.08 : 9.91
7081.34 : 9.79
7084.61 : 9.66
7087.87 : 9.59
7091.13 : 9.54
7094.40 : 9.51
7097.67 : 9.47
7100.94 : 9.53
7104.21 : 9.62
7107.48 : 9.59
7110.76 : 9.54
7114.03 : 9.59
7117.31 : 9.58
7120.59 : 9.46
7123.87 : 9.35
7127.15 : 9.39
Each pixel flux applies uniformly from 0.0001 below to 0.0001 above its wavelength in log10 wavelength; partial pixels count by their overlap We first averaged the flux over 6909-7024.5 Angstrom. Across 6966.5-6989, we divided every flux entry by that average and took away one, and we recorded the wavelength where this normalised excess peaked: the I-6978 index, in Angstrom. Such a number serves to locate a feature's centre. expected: 6987.40 Angstrom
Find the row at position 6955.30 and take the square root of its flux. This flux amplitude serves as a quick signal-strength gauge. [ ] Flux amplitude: 3.21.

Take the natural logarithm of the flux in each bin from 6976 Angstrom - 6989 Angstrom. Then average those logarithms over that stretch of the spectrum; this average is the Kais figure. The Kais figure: 2.32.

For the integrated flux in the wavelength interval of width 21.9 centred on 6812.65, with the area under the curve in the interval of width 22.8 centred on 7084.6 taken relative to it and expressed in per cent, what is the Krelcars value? 101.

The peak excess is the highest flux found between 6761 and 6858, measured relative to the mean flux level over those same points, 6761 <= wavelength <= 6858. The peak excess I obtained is 0.22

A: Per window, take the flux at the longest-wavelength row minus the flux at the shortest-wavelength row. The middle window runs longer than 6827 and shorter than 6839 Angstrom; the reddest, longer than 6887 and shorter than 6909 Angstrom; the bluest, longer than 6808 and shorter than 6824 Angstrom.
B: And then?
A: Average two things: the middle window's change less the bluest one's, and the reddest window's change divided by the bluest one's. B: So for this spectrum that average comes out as 1.1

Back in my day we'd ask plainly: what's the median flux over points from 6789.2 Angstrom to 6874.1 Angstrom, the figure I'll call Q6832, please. 10.0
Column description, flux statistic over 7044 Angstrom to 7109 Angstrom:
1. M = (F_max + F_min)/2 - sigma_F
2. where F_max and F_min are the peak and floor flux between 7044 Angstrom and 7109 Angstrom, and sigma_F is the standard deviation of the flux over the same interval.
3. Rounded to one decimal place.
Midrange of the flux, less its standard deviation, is 9.7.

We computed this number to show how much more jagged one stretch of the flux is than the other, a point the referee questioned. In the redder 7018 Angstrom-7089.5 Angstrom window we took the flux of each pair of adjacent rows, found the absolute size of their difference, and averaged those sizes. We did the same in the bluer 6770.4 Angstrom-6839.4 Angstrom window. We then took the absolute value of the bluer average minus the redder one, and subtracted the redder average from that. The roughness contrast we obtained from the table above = -0.063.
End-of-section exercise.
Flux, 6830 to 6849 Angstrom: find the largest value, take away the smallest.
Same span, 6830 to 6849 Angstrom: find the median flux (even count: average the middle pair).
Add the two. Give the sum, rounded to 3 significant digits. 10.5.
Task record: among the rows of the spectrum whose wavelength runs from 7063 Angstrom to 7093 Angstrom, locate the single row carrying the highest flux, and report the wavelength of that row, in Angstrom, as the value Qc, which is 7074.83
